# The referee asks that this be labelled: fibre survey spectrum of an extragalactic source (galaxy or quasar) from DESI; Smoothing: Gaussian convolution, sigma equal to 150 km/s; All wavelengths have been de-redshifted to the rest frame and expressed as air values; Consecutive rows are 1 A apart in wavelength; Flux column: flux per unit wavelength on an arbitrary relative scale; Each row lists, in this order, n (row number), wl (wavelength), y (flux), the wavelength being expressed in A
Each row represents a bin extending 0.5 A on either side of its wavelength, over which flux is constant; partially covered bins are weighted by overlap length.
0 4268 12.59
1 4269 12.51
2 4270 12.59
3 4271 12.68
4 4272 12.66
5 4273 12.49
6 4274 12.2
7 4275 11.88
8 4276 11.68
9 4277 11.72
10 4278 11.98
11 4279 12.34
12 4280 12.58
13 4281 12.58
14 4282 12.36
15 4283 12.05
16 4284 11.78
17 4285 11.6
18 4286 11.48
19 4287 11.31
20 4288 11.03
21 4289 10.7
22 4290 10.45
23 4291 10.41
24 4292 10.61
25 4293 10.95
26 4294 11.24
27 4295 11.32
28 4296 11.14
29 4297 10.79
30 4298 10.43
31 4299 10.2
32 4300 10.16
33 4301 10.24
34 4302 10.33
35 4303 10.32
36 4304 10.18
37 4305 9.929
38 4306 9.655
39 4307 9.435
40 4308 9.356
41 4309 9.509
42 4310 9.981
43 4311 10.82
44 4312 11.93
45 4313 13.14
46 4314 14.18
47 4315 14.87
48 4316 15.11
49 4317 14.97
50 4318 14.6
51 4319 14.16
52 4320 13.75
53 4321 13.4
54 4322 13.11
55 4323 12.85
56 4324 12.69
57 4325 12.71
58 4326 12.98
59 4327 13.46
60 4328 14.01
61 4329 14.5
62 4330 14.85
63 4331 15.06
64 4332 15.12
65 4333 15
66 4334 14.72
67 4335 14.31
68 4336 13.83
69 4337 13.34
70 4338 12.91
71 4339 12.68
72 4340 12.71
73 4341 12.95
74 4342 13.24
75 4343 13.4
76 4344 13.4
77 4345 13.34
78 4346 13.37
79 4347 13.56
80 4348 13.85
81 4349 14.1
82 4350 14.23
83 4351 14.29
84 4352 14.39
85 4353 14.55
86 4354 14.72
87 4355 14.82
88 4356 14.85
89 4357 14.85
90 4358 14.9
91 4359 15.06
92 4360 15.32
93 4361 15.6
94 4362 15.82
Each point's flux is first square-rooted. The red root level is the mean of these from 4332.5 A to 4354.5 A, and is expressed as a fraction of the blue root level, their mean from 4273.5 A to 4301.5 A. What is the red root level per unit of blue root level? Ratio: 1.10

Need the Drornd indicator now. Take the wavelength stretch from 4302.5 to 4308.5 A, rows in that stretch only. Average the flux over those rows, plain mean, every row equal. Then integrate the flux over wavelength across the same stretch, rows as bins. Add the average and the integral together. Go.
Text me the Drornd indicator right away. 69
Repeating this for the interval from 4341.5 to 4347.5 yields 94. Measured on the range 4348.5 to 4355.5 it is 116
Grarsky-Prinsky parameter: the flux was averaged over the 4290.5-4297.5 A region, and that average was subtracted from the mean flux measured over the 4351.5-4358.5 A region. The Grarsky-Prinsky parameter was 3.8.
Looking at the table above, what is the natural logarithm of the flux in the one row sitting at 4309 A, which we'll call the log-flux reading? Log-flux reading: 2.25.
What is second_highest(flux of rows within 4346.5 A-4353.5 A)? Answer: 14.39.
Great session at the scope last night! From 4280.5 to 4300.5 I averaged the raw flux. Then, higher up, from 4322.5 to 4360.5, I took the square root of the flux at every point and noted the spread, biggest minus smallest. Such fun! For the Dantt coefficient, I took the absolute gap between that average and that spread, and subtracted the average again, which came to -0.35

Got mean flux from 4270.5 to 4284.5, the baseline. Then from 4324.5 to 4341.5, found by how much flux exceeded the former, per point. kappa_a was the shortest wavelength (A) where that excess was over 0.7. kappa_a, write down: 4326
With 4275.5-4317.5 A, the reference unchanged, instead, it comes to 4313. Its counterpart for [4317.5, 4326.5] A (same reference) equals 4318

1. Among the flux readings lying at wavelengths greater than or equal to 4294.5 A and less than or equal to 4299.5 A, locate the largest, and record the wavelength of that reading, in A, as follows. 4295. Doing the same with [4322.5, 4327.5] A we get 4327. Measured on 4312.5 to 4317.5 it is 4316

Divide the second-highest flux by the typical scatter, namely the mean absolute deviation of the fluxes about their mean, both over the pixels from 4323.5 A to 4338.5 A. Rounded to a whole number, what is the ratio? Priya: 19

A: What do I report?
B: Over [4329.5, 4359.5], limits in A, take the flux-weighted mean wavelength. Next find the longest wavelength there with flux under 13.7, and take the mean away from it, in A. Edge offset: 2.4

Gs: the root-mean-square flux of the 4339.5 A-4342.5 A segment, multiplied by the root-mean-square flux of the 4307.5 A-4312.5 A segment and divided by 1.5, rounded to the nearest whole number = 90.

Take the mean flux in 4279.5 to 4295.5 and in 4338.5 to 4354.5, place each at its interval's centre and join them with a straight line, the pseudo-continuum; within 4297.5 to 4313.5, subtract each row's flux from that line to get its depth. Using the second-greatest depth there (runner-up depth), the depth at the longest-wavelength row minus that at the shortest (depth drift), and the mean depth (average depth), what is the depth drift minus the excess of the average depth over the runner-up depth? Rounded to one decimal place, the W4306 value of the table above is -1.2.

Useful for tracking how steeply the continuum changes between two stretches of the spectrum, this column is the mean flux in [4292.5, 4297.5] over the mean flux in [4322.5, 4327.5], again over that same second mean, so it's 0.066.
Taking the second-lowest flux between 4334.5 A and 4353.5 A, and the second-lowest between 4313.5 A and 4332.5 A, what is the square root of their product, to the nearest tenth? 12.7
